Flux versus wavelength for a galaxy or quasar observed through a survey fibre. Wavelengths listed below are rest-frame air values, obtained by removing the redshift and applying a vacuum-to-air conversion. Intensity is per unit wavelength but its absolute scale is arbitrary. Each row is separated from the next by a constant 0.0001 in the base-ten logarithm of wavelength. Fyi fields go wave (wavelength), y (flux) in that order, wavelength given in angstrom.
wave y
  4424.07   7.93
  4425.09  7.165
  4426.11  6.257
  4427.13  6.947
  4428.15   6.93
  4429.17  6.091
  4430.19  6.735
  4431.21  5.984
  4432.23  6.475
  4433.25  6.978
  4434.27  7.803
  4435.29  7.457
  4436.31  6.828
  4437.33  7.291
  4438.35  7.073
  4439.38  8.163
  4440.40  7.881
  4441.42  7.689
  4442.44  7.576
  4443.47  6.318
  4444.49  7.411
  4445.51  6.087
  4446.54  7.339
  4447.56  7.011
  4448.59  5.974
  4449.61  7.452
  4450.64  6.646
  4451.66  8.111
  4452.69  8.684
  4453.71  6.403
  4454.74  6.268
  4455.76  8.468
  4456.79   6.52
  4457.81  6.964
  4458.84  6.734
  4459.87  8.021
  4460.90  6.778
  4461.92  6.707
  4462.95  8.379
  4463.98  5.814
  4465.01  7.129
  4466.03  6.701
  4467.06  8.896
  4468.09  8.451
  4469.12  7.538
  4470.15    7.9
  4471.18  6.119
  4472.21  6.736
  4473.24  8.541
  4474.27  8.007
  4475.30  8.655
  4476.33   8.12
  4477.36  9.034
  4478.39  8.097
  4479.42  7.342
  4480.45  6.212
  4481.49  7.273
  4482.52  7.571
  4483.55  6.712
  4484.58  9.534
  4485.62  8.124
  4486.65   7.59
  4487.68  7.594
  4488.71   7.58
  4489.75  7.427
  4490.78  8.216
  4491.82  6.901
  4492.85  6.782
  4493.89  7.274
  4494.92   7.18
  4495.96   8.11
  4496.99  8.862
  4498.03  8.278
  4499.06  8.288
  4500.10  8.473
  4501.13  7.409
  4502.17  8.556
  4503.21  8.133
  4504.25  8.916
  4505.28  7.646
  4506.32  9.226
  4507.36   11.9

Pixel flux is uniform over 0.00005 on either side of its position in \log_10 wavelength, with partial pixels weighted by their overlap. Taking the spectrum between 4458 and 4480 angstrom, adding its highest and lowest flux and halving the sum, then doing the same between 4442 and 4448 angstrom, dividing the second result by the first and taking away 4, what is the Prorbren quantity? -3.08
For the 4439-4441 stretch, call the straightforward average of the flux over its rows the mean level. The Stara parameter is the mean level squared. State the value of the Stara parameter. 64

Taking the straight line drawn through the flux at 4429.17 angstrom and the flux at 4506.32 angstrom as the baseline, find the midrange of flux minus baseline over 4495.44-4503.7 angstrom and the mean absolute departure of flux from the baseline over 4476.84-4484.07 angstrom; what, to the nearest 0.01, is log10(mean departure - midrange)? 0.25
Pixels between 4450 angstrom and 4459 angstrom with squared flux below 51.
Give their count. 6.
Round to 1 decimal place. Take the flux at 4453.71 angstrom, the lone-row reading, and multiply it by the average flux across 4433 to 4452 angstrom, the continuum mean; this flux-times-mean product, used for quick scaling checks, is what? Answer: 46.2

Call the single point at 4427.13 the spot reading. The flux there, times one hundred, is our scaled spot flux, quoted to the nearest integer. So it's 695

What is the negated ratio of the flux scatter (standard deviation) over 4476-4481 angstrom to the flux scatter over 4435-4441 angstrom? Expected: -2.1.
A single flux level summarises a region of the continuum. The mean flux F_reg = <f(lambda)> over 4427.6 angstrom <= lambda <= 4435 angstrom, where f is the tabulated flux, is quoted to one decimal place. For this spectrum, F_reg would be 6.7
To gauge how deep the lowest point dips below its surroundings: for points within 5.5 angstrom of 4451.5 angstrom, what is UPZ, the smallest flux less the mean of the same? -1.2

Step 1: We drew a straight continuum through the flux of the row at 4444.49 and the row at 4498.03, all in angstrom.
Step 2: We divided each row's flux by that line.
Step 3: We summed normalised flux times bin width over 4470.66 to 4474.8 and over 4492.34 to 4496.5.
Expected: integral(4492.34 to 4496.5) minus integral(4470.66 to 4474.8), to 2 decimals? -0.15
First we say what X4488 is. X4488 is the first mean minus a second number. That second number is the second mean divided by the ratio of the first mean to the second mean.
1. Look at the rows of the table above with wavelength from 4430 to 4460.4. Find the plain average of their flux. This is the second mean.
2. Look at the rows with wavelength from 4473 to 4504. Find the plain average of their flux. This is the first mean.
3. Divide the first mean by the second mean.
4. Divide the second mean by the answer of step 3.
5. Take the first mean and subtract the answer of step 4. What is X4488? 1.37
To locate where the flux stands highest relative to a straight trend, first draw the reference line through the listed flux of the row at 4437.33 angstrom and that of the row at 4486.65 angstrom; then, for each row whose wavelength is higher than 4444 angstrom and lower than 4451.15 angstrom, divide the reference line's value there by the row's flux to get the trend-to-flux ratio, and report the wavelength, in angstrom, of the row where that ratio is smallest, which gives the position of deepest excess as 4449.61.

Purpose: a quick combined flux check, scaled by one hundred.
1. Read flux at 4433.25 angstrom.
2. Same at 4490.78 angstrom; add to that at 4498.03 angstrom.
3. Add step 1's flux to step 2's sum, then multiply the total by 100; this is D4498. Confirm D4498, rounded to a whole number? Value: 2347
